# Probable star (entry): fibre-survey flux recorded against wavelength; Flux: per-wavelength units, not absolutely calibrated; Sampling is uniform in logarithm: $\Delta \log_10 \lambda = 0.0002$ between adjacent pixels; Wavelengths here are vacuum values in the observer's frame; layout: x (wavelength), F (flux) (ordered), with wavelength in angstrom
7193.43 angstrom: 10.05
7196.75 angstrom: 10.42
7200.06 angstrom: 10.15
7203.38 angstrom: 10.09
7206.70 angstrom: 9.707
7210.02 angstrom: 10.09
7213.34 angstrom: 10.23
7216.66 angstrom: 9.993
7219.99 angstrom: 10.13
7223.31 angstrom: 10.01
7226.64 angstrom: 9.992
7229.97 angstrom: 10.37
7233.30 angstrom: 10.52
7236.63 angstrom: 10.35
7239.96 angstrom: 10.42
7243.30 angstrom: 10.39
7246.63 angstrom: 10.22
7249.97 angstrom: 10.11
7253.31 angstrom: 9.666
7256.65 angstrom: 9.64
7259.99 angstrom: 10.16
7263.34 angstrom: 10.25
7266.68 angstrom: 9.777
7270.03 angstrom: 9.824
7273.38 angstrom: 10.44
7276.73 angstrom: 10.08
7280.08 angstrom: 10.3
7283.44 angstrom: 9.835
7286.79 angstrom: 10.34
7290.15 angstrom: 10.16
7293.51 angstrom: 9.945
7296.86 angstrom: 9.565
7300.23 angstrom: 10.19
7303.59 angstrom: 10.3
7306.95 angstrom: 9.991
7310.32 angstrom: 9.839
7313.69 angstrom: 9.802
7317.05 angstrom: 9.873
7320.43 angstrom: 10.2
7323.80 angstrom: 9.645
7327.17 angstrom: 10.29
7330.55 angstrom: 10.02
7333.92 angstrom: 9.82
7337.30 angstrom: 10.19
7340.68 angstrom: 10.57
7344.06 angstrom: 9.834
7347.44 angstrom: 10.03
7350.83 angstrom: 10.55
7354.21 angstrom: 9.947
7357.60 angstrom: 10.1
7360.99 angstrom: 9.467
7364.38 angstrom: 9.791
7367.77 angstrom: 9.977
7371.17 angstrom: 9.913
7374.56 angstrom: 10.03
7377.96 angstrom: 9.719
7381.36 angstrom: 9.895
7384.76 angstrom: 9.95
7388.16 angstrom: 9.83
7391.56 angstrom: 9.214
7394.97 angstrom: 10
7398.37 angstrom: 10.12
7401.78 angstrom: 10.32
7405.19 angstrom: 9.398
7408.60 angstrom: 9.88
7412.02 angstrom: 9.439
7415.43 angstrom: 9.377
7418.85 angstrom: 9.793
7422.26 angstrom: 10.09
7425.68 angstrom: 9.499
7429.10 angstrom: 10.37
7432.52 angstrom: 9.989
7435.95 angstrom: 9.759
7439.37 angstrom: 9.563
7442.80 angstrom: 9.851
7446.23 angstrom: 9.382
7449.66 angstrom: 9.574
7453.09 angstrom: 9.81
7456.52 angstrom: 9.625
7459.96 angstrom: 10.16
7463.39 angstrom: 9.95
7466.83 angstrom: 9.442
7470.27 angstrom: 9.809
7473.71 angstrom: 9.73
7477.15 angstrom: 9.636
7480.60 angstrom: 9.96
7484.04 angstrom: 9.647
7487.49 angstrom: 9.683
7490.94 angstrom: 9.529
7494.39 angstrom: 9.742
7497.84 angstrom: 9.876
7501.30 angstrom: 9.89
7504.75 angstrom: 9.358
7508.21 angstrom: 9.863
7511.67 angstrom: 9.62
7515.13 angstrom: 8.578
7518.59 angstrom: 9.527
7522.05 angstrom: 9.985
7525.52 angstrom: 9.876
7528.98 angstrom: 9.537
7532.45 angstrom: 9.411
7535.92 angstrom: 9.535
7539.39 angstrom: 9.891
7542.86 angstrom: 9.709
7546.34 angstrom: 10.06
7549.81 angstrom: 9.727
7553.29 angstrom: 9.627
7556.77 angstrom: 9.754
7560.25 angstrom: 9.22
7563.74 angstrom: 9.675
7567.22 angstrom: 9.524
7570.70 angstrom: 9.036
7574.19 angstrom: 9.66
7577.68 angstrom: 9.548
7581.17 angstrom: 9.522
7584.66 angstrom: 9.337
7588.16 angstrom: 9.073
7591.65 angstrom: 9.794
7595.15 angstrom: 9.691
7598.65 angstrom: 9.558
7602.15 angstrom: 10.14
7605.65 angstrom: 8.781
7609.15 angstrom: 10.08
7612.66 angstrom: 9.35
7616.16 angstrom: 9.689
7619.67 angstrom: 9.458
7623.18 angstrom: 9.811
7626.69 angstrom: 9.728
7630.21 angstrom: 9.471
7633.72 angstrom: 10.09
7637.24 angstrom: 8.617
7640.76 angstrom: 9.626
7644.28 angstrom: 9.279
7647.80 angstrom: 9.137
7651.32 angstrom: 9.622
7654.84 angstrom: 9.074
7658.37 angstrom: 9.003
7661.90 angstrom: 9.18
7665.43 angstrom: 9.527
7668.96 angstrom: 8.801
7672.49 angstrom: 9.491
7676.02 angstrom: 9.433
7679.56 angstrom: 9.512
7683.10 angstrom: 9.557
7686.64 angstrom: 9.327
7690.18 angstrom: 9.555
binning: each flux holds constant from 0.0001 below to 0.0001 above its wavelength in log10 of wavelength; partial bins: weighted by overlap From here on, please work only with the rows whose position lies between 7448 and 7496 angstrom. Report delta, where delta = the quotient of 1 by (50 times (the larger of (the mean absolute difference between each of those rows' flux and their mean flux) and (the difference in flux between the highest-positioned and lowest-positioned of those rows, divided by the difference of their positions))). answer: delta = 0.138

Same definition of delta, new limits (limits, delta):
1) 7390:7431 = 0.059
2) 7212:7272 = 0.095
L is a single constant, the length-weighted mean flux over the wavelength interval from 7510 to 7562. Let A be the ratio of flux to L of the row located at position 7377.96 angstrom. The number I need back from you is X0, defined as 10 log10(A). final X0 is 0.1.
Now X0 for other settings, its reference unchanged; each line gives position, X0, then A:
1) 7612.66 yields -0.1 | 0.97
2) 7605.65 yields -0.4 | 0.91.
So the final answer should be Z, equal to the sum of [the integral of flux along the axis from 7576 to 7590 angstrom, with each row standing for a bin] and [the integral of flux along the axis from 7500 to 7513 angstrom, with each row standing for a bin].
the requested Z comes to 257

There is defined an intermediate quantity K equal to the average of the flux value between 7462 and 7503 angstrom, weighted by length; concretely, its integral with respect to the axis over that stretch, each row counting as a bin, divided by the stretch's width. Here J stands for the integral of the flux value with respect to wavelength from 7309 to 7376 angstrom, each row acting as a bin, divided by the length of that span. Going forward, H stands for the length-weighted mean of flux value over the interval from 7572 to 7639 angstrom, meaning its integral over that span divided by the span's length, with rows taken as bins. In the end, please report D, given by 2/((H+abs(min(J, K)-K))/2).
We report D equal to 0.419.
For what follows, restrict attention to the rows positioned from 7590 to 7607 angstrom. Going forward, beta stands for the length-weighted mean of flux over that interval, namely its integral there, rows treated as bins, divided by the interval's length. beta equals 9.61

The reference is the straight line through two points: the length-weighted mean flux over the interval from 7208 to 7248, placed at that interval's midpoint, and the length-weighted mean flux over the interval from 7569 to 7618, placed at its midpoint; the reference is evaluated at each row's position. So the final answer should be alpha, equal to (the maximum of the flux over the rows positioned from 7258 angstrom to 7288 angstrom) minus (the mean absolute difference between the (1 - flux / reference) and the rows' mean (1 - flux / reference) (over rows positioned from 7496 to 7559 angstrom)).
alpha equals 10.4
